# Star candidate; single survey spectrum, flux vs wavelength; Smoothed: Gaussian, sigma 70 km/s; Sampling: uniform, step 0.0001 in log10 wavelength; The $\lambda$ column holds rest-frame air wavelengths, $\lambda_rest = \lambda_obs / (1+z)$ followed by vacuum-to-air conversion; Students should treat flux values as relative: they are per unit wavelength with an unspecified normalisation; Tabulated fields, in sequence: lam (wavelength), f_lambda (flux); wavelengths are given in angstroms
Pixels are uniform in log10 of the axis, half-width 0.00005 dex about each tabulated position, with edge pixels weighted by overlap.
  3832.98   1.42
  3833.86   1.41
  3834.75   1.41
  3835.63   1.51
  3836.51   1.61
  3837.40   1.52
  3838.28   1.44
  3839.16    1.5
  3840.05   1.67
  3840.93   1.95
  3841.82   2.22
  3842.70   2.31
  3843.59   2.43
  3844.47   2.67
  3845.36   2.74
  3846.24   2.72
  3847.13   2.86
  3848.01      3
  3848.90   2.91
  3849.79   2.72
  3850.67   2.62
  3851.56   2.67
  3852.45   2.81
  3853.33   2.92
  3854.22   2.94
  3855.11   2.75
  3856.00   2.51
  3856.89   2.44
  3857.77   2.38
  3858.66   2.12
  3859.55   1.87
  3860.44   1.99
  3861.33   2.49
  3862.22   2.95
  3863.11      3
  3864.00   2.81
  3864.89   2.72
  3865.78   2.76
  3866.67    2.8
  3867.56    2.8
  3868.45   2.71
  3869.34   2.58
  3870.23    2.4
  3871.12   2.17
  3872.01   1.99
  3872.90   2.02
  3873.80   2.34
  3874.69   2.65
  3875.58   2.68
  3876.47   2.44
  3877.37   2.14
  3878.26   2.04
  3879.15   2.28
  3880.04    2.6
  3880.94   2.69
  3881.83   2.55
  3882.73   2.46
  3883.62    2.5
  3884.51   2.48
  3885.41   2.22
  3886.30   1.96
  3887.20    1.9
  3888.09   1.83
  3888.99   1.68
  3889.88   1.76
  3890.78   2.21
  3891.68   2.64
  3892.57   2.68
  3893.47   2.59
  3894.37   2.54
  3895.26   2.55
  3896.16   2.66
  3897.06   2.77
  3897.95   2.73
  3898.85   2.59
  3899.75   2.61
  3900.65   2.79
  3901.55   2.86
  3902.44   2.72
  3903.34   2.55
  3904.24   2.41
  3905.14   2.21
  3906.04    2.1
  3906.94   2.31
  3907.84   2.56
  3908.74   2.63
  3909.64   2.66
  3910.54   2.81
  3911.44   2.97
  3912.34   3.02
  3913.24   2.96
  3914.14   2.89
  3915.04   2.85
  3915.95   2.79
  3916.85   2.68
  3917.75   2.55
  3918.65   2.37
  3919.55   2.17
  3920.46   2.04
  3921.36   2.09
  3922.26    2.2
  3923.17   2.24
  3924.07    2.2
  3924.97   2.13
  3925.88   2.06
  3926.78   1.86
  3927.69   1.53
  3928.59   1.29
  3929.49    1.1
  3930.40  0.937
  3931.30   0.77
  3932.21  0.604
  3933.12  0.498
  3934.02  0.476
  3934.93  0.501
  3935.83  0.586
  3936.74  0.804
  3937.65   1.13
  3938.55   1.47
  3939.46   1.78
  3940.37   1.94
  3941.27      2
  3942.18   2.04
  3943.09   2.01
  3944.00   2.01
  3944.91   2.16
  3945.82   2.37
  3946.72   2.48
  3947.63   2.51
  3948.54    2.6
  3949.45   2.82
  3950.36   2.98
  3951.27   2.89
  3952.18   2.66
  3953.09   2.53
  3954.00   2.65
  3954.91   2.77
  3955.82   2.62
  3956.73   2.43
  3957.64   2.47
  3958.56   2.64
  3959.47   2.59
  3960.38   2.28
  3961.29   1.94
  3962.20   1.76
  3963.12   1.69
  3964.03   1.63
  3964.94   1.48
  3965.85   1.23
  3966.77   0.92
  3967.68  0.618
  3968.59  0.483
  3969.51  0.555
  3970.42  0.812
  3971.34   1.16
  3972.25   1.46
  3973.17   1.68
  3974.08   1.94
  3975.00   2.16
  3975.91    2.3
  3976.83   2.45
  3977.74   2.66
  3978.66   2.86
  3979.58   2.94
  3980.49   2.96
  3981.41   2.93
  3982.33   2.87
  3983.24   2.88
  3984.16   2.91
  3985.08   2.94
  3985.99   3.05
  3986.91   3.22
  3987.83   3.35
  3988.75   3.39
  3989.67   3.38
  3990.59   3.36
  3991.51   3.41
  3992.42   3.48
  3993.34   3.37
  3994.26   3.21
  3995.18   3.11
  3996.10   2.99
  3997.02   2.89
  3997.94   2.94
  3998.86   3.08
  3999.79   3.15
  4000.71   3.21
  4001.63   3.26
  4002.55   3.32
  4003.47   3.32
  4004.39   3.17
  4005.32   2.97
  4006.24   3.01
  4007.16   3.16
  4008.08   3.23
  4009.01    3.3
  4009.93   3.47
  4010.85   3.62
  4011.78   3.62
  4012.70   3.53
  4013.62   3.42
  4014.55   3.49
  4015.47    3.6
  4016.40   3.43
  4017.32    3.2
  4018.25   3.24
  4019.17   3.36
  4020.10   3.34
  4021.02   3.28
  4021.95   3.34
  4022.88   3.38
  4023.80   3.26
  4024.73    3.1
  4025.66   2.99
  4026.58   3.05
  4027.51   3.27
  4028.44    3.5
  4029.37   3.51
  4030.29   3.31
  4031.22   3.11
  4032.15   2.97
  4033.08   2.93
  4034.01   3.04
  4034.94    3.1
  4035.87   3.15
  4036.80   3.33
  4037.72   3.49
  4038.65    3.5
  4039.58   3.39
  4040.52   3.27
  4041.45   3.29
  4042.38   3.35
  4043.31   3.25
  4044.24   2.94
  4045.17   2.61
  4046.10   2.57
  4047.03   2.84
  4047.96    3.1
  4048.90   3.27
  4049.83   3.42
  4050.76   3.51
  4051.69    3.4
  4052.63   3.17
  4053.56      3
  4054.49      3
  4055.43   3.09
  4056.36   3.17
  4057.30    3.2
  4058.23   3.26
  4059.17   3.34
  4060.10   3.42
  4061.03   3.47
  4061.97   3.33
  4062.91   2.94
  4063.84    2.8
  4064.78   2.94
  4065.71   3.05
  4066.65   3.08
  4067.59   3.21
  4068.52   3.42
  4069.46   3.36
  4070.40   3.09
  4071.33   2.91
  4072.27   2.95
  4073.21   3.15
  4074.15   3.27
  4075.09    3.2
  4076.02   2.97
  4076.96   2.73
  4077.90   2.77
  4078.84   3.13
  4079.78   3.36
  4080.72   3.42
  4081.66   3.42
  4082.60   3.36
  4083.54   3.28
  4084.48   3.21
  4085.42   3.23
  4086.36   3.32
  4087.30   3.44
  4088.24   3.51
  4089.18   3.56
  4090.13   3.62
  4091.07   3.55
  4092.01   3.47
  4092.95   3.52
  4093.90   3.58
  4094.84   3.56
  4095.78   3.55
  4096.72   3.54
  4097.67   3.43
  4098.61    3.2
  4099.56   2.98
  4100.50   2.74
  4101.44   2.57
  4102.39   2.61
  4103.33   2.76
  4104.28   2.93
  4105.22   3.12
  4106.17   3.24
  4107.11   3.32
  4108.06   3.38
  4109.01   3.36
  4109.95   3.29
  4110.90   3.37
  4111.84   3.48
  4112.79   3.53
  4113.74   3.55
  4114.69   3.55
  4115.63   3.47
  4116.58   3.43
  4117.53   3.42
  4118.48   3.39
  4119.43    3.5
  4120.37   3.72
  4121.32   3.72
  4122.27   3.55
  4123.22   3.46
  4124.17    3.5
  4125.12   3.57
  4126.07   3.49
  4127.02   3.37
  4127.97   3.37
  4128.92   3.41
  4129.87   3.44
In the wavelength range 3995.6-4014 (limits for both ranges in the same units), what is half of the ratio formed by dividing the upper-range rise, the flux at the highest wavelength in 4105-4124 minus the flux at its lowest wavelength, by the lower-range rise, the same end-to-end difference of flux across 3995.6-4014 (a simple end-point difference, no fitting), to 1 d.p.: 0.4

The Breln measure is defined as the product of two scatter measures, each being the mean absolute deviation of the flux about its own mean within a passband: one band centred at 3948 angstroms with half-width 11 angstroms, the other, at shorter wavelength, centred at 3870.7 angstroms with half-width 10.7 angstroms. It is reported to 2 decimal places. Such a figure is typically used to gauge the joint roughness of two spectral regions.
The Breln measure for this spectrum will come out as 0.10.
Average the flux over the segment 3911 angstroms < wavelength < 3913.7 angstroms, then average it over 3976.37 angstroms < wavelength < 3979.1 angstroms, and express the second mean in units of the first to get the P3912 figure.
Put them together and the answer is 0.89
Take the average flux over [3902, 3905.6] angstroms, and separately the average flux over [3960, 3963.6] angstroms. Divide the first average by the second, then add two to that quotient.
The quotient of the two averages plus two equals 3.29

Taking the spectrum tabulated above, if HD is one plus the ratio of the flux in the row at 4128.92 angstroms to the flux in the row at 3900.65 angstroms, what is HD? 2.22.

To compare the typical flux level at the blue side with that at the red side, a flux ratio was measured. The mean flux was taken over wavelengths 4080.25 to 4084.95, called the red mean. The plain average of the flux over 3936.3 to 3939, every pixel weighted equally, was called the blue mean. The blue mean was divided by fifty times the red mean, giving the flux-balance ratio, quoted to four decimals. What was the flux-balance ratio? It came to 0.0068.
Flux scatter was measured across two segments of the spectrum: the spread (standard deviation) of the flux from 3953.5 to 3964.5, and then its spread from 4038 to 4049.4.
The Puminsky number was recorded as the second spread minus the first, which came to -0.11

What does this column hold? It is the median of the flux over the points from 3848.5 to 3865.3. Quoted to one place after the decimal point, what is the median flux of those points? 2.7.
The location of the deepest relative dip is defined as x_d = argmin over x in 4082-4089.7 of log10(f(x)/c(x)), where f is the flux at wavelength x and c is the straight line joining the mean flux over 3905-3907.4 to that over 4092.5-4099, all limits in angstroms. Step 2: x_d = 4084.48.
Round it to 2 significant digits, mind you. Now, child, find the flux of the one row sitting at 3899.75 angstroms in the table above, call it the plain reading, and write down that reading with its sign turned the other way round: -2.6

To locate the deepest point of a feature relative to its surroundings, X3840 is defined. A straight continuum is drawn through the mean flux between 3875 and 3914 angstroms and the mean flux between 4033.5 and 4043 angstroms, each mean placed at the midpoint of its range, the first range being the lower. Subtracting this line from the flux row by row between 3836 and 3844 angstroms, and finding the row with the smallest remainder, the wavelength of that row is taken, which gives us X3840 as 3838.28 angstroms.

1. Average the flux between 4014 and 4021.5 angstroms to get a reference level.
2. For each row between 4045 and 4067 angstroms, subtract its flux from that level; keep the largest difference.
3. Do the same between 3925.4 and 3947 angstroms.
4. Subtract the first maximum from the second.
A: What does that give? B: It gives 2.1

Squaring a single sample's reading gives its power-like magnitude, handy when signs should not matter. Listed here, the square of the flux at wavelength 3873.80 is 5.5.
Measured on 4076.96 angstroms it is 7.5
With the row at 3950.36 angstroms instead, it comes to 8.9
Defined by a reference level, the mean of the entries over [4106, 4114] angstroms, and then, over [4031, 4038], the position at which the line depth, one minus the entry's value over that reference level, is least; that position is 4037.72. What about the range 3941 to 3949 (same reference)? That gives 3948.54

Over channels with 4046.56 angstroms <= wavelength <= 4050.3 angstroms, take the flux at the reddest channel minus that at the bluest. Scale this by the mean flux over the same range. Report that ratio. 0.18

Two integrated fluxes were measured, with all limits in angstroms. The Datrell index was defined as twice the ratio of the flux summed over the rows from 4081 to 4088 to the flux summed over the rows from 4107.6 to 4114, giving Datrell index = 1.94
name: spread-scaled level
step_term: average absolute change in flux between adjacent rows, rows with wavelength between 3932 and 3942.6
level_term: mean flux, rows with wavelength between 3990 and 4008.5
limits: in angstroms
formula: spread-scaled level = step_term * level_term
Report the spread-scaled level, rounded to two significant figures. 0.49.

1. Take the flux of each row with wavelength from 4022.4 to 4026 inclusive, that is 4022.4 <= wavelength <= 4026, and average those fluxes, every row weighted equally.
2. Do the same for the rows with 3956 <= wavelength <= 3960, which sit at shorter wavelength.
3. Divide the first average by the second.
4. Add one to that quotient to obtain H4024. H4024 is 2.3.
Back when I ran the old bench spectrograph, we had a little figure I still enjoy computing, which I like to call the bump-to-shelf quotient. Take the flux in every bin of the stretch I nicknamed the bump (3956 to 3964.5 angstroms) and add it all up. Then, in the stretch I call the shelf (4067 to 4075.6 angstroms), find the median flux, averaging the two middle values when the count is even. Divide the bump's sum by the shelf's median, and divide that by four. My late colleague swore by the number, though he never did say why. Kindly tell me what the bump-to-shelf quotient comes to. 1.5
